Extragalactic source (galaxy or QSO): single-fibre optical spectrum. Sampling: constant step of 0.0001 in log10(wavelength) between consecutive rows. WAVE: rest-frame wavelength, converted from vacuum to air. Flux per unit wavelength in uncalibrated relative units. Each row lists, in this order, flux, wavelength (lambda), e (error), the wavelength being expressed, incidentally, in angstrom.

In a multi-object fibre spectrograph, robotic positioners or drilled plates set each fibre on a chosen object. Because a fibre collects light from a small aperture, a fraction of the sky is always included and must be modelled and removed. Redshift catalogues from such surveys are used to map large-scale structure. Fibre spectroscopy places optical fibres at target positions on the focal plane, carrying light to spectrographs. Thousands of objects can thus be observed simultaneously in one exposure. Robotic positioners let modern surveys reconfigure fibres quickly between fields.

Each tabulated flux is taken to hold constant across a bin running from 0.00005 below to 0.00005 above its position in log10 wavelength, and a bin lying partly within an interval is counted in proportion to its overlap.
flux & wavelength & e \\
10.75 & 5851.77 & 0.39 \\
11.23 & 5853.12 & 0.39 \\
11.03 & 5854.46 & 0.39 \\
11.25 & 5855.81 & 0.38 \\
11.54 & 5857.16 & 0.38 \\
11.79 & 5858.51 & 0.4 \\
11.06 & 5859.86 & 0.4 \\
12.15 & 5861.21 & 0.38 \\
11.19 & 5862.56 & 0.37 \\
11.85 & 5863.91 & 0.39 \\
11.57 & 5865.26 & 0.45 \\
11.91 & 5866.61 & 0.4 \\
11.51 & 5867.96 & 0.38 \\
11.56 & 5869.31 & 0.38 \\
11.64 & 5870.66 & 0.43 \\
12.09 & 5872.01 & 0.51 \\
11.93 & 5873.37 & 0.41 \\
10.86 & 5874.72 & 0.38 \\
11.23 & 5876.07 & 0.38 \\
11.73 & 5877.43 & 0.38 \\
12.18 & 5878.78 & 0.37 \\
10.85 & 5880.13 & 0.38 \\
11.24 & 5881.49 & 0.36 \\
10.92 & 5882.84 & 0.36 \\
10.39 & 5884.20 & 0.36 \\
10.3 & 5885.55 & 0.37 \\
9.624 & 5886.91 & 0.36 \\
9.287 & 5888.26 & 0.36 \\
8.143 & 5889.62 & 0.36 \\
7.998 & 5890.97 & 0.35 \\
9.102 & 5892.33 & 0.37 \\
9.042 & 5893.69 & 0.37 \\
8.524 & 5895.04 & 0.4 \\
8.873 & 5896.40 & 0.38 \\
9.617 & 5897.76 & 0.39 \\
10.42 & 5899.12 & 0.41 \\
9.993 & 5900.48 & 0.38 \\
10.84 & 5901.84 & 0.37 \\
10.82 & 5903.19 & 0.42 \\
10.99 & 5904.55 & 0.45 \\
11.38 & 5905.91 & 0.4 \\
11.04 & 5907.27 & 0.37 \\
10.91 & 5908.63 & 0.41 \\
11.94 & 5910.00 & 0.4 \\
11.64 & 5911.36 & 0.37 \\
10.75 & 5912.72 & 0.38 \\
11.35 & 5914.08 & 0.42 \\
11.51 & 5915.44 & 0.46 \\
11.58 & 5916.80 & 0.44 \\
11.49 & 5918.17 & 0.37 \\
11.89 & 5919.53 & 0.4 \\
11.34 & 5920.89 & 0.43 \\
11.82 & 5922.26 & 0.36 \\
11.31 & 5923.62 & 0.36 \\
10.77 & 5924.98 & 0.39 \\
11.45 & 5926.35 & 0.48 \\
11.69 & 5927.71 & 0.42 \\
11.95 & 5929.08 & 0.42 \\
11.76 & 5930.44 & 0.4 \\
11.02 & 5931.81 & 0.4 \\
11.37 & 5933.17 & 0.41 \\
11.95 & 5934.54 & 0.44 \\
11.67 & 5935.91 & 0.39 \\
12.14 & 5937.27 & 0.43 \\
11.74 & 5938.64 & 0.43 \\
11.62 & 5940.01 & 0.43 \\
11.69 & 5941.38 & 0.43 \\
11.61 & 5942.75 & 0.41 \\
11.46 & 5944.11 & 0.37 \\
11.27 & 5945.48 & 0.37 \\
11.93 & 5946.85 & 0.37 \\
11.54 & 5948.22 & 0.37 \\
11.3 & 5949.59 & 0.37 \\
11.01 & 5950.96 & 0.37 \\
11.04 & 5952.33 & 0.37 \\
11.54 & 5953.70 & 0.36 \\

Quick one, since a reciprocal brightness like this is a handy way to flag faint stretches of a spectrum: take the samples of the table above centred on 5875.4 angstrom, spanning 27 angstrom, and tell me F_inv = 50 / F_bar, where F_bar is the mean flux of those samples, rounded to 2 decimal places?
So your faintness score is 4.47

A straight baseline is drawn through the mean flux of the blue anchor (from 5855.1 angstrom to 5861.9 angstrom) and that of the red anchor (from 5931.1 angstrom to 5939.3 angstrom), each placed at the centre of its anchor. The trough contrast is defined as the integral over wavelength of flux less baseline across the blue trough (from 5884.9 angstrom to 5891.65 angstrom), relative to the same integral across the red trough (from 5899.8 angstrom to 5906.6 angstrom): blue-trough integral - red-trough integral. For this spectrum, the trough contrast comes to -12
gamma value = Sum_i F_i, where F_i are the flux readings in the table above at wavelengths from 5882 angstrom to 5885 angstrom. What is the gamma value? 21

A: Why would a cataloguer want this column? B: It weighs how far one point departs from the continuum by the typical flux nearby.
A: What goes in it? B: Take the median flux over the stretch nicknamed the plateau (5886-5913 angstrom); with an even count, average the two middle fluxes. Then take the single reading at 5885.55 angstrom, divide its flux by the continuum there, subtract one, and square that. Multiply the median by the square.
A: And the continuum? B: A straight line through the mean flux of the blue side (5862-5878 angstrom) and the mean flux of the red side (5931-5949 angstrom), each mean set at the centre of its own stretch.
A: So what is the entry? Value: 0.13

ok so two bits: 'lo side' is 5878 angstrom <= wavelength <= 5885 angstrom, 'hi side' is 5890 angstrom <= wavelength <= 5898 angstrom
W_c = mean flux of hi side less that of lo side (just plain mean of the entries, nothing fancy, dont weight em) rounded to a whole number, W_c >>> -2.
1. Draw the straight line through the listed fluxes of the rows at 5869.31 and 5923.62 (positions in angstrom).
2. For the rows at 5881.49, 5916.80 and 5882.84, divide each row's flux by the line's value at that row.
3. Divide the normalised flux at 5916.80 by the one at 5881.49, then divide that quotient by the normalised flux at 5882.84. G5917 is 1.10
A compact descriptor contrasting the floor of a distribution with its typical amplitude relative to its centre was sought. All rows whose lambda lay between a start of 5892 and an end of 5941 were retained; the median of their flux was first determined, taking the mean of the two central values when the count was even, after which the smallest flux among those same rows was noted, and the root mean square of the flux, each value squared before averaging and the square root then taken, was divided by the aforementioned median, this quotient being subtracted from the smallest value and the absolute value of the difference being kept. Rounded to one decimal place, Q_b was 7.5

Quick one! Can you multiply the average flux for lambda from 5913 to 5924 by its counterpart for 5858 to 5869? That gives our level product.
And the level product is 134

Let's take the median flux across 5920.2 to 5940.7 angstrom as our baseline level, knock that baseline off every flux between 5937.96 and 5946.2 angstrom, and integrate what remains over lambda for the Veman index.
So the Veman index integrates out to -0.9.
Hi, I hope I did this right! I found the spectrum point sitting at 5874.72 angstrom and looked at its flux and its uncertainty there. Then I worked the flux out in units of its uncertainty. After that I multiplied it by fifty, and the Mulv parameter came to 1429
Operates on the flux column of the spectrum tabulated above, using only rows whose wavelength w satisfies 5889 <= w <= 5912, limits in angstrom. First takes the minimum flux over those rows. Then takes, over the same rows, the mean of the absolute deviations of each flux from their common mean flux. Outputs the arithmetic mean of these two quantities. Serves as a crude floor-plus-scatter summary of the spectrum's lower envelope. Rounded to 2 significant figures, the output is 4.5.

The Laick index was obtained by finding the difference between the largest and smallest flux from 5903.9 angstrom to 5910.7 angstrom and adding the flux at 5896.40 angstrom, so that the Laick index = 9.9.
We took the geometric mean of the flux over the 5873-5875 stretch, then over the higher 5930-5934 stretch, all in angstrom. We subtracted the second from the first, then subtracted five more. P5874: -5.0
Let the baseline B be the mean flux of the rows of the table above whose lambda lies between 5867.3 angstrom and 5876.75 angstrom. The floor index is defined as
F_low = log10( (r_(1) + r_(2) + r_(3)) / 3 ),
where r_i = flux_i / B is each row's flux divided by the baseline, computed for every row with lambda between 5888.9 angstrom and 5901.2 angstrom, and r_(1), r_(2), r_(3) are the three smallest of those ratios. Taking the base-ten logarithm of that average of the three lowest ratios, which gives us -0.15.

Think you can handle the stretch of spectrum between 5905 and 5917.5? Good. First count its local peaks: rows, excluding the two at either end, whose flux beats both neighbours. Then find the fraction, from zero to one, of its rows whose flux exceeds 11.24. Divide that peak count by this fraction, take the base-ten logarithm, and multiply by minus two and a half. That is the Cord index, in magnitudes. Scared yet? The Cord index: -0.44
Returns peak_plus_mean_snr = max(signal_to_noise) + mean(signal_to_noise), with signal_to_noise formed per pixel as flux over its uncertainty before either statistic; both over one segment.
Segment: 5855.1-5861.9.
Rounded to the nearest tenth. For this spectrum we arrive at 61.8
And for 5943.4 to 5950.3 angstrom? 63.3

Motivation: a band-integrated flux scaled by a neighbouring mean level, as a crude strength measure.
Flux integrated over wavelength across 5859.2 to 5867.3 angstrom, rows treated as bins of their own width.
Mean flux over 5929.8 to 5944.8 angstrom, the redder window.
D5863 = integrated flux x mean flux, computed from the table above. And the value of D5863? 1096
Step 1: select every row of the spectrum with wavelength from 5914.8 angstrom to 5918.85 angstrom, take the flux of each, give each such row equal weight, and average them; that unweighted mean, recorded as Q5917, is 11.5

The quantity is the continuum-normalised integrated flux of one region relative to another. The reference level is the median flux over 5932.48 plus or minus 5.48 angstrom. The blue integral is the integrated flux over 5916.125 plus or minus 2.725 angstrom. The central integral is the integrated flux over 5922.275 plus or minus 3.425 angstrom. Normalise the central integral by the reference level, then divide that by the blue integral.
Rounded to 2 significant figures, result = 0.11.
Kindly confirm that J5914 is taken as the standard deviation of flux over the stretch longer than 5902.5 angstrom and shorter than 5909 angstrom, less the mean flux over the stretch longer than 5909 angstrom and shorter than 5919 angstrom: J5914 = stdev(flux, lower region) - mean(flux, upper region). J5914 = -11.3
